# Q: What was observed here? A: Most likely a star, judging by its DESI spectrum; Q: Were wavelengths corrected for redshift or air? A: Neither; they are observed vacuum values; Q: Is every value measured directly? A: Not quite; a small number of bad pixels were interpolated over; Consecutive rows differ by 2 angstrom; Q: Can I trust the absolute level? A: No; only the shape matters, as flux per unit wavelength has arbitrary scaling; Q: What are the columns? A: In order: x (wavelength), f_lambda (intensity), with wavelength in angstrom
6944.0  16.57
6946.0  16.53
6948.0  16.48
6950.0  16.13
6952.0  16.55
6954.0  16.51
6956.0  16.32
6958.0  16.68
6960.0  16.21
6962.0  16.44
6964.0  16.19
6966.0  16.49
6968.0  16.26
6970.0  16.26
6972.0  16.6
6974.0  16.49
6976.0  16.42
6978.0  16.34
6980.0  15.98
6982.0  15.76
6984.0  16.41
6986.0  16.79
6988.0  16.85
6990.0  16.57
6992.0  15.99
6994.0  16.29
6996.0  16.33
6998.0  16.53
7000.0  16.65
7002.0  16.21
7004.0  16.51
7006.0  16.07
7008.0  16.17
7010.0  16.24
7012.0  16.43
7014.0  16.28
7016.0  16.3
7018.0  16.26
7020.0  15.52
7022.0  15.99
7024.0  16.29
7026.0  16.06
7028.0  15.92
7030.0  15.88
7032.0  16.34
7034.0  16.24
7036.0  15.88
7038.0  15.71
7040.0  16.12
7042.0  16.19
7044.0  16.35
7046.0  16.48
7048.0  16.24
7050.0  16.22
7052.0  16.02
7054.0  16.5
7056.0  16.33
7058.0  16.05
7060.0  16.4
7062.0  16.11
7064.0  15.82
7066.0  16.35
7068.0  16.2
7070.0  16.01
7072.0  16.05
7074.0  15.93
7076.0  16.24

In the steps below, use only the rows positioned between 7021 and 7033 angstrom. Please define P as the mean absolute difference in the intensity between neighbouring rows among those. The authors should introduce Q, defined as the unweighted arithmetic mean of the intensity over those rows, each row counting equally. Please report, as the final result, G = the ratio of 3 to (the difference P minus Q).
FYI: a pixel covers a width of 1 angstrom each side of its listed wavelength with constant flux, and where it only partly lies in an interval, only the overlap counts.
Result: -0.189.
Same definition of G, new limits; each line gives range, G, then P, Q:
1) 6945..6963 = -0.186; 0.26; 16.4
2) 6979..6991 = -0.187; 0.32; 16.4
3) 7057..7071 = -0.189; 0.30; 16.1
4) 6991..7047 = -0.188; 0.23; 16.2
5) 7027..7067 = -0.189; 0.25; 16.2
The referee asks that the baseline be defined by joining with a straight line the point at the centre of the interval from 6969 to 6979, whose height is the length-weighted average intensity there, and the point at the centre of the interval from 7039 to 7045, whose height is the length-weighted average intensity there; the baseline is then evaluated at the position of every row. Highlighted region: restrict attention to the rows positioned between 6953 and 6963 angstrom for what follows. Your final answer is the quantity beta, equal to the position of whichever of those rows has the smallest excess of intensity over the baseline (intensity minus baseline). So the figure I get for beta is 6960.0 angstrom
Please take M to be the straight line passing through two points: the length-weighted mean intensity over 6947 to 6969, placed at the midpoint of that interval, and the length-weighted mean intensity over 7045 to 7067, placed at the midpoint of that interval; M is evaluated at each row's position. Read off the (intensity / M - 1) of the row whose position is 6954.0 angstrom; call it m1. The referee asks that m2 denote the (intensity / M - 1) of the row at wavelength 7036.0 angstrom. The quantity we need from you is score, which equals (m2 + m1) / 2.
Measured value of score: -0.008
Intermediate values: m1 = 0.007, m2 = -0.02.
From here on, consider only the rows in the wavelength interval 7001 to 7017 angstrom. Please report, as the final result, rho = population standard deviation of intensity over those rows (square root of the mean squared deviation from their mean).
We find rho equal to 0.132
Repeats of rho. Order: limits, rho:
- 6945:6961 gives 0.175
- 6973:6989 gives 0.345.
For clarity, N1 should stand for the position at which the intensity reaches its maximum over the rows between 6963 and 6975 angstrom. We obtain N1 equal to 6972.0 angstrom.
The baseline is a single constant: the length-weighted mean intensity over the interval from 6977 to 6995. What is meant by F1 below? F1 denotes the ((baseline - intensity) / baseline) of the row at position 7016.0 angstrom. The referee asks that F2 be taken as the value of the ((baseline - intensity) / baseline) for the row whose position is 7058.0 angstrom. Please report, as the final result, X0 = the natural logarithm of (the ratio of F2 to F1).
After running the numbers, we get 2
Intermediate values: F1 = 0.002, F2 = 0.0172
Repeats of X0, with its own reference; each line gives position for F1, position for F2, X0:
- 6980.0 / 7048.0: -1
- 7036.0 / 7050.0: -1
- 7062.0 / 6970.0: -1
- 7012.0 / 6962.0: 0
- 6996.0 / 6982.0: 6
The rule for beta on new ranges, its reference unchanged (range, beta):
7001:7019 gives 7006.0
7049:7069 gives 7064.0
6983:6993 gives 6992.0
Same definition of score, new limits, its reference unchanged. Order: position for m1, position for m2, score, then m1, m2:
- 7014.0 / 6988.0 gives 0.015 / -0.001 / 0.03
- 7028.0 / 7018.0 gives -0.012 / -0.022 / 0.00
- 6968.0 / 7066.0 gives 0.001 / -0.007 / 0.01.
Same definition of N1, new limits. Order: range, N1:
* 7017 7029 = 7024.0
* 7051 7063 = 7054.0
